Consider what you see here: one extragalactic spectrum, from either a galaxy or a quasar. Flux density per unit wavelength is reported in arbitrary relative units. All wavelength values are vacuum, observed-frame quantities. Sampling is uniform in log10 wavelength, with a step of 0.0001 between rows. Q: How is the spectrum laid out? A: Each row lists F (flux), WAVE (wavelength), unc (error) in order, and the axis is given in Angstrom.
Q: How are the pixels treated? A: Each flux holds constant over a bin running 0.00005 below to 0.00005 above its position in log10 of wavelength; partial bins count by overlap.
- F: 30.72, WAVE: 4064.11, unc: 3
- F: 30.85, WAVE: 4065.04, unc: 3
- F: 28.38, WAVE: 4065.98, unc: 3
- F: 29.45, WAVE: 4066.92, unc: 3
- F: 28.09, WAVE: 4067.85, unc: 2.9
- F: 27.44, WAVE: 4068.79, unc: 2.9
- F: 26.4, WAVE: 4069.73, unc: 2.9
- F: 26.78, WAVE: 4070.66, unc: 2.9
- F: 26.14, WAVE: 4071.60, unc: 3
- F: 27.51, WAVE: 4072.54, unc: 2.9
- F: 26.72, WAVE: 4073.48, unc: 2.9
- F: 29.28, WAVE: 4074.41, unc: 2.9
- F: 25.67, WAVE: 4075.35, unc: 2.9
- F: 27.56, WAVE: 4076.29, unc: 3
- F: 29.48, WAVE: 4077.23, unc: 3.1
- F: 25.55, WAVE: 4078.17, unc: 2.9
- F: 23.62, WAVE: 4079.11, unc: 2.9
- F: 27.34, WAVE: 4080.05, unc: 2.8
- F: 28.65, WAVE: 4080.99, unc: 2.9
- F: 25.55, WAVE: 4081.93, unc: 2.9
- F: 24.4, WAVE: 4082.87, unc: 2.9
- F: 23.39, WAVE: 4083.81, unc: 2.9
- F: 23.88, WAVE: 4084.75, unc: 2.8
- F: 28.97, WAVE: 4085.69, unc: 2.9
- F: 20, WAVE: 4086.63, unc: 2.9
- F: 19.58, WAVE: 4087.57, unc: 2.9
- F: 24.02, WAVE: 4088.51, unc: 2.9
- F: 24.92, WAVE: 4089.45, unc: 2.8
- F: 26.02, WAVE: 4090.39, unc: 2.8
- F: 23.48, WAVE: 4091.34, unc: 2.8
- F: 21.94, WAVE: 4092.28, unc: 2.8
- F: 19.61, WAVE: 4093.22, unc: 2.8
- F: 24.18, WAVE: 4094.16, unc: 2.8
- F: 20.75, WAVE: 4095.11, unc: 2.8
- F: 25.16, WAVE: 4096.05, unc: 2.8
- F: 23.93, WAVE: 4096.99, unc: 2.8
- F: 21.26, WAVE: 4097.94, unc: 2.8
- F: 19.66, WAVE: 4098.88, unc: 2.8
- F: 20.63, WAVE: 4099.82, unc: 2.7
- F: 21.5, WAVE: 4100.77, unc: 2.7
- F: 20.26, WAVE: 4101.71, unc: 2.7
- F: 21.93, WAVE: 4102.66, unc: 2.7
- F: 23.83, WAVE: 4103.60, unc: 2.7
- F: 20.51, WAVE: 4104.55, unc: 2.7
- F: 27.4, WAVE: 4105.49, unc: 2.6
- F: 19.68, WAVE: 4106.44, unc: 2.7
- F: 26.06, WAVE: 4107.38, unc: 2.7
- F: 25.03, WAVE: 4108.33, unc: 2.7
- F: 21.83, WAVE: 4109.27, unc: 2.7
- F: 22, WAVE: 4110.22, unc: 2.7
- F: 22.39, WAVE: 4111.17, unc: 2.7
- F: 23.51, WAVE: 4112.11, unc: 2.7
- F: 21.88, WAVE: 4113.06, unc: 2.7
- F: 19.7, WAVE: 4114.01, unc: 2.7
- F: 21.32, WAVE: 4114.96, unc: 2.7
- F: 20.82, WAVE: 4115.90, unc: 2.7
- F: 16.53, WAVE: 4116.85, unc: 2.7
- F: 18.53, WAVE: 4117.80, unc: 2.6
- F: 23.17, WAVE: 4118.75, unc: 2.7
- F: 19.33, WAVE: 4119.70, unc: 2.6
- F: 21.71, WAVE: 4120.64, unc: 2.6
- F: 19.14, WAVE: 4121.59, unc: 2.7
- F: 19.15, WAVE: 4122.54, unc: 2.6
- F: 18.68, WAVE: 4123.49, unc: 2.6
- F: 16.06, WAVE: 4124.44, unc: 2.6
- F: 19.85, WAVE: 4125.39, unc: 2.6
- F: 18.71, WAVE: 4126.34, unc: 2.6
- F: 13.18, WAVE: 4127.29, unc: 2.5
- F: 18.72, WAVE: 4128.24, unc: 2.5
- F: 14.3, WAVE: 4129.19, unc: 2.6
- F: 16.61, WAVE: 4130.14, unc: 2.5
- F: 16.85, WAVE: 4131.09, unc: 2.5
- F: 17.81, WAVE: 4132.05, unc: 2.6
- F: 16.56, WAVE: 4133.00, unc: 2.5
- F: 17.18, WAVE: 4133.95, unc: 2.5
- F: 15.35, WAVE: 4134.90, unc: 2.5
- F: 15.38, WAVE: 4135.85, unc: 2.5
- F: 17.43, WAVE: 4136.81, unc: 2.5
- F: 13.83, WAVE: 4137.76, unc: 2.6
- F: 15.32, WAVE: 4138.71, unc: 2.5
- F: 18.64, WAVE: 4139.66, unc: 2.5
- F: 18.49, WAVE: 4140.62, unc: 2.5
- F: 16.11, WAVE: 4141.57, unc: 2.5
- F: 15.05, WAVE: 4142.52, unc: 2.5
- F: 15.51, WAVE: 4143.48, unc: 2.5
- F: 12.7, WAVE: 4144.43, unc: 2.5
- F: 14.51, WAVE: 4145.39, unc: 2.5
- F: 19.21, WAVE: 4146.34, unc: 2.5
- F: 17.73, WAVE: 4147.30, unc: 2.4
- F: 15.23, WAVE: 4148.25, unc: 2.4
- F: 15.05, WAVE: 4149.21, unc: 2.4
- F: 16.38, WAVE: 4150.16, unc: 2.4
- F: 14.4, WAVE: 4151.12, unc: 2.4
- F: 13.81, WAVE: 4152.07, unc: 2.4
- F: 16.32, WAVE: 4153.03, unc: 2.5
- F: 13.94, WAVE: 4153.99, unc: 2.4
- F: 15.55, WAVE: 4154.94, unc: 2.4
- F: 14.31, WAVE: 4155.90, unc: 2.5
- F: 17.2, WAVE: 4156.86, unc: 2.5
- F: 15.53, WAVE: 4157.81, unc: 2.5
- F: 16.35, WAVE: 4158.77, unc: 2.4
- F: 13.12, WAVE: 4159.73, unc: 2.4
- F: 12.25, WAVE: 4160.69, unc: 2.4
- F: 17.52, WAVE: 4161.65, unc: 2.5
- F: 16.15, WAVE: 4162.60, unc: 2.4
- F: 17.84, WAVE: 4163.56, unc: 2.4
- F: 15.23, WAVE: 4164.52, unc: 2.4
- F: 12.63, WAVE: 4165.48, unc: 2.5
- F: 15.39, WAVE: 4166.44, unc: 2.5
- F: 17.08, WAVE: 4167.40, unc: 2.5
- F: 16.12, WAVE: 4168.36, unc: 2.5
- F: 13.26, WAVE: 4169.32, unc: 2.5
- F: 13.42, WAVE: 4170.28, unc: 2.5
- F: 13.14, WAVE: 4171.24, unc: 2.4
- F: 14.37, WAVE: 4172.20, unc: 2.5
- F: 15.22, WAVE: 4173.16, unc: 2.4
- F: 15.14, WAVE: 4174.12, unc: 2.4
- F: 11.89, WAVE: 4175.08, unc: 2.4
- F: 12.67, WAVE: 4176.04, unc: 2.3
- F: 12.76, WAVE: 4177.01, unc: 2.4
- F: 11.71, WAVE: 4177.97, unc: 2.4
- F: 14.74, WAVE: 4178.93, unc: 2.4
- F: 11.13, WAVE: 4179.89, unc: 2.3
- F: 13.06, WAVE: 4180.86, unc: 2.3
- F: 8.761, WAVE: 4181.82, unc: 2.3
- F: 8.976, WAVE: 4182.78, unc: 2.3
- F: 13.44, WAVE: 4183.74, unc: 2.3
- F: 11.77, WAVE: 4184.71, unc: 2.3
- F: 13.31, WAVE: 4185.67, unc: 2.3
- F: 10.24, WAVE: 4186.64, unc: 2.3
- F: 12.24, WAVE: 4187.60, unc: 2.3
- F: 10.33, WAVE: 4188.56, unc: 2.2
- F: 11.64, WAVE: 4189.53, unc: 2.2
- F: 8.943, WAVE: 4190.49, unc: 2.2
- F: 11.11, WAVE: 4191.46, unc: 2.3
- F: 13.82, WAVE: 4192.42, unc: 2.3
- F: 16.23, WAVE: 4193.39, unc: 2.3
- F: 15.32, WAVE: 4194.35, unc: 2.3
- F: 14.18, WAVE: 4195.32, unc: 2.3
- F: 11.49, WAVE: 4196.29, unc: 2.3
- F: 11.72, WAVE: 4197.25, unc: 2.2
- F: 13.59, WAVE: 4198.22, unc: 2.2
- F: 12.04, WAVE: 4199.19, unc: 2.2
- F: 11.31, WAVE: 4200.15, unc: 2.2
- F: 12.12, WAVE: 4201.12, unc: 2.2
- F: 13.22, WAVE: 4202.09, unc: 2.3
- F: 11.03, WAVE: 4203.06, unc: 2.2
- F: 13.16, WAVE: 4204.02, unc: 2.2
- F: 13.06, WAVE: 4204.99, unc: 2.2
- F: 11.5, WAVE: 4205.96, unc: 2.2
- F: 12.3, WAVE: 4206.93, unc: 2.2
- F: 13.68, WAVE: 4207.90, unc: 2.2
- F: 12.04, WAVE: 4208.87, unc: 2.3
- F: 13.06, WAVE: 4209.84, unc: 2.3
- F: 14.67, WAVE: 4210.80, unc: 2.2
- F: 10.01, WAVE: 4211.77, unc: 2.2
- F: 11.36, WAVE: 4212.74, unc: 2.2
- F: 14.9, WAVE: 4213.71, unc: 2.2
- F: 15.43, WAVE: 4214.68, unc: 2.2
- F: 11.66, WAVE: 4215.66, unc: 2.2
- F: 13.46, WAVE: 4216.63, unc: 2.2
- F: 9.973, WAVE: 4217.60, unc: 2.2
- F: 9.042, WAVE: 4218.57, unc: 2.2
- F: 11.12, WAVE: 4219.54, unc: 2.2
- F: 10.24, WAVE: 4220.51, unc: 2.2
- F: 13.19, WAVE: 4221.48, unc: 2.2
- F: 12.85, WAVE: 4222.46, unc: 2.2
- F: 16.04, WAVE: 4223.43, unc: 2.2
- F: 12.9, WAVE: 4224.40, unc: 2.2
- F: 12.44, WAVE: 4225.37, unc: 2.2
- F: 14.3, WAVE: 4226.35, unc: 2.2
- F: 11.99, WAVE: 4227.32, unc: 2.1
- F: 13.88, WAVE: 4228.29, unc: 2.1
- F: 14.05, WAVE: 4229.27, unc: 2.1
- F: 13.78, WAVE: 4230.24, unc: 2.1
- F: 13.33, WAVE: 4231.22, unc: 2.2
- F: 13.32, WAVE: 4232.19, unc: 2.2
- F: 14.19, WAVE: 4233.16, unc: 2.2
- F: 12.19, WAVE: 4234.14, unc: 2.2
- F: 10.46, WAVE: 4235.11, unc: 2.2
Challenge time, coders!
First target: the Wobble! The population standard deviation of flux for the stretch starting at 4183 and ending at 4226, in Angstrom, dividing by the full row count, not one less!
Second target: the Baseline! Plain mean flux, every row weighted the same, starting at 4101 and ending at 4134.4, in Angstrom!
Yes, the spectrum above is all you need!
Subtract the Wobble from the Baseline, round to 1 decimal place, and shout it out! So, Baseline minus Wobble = 18.3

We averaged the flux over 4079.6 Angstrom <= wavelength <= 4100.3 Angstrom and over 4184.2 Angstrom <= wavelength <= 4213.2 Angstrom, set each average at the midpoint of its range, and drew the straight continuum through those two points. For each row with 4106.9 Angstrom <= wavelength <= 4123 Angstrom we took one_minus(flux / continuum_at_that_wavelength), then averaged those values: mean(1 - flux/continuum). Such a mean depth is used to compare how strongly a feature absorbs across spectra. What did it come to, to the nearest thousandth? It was -0.016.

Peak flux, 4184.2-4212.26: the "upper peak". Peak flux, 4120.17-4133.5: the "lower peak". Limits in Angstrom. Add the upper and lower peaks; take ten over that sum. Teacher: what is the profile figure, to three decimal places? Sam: 0.264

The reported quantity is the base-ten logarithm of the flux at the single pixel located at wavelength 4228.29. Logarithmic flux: 1.14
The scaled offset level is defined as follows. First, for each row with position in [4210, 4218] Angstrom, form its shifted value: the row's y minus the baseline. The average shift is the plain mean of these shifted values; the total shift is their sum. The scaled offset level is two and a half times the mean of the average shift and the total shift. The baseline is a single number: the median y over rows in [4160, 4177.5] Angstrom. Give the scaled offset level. -23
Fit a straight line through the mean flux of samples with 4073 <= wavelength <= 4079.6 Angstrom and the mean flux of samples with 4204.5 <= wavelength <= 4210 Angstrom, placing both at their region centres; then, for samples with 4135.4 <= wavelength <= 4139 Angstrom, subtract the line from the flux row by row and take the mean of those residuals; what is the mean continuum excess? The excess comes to -5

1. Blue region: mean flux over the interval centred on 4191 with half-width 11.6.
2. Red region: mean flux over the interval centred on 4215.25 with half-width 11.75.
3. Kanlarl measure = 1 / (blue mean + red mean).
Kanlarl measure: 0.0405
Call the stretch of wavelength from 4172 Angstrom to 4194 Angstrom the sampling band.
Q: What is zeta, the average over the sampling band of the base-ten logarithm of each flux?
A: 1.08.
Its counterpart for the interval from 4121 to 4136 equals 1.23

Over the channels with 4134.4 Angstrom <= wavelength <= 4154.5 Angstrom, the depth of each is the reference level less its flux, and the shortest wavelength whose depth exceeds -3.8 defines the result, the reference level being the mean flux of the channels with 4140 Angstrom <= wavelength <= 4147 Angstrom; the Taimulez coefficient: 4134.90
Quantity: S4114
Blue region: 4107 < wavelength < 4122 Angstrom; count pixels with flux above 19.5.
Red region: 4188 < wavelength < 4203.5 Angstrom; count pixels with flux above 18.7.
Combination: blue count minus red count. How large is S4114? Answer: 12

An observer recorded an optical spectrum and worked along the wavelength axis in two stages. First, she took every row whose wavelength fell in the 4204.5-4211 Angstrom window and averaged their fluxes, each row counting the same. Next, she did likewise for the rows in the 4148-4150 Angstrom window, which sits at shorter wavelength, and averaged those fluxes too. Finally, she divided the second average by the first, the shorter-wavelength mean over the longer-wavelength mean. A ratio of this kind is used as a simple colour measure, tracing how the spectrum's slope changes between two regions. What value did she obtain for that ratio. 1.2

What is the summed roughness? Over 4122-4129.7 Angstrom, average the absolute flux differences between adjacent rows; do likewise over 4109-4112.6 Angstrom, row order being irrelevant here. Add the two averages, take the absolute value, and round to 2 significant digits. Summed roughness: 3.9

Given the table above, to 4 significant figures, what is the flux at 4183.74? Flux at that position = 13.44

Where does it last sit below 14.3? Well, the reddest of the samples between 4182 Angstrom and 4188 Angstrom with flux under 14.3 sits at 4187.60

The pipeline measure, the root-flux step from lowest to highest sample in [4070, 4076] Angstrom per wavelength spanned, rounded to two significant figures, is -0.023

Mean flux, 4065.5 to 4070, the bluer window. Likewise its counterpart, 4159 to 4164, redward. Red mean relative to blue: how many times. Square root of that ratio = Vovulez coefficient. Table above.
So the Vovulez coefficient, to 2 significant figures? 0.74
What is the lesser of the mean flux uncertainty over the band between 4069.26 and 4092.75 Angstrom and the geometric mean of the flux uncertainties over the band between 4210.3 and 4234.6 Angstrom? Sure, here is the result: 2.18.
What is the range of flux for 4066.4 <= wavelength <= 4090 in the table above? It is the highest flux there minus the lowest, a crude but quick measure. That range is 9.9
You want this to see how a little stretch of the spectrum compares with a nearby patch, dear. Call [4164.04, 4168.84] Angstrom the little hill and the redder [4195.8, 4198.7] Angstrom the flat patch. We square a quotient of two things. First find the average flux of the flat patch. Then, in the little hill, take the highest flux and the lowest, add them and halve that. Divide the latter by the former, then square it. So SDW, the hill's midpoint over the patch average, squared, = 1.5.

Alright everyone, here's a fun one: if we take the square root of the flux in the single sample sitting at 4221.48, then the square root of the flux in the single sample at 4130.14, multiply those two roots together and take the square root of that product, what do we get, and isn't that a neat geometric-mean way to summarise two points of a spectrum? 3.8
